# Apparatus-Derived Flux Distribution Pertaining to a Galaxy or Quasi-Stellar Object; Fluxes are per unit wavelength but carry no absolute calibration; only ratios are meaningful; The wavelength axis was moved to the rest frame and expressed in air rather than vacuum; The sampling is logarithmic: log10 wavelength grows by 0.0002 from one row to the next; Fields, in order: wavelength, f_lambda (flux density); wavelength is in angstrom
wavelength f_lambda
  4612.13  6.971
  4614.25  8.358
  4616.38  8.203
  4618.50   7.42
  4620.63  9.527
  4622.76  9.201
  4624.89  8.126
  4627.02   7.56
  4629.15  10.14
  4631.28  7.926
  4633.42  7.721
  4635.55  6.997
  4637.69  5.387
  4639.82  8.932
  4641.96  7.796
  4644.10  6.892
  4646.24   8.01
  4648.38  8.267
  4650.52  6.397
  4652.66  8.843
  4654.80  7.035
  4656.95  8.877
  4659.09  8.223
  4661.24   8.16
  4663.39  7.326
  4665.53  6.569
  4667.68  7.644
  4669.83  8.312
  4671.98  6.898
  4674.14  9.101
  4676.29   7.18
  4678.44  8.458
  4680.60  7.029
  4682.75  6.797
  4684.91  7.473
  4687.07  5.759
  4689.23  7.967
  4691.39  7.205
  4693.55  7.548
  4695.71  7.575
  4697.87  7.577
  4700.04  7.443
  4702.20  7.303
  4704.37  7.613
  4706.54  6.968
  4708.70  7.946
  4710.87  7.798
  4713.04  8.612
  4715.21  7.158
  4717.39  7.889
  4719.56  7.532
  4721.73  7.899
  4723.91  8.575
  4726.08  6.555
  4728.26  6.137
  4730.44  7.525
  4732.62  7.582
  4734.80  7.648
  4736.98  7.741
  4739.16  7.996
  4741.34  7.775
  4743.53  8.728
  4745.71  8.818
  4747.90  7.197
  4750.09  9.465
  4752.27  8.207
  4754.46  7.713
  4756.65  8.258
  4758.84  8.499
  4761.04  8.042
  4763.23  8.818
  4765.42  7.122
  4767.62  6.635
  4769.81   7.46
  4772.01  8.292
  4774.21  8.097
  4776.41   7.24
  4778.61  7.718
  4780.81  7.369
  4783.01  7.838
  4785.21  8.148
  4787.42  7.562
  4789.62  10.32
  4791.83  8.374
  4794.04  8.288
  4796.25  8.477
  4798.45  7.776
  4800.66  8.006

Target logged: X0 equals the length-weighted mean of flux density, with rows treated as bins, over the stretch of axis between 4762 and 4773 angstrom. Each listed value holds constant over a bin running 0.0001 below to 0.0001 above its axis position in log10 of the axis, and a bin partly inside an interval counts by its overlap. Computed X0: 7.7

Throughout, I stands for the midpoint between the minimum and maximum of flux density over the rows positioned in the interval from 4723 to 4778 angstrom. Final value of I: 7.8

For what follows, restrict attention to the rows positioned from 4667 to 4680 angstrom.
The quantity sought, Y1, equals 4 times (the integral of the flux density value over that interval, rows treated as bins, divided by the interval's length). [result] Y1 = 31.6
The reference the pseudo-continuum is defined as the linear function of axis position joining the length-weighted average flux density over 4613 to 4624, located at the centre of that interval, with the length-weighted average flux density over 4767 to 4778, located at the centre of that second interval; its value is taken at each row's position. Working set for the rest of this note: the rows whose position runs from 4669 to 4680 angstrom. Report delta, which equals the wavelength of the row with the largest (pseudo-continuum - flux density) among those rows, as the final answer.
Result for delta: 4671.98 angstrom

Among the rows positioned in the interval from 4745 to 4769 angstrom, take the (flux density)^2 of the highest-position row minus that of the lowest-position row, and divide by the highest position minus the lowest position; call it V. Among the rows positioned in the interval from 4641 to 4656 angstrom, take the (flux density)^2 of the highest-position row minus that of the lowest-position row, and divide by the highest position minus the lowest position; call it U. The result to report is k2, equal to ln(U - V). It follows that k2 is -0.4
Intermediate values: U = -0.9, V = -1.54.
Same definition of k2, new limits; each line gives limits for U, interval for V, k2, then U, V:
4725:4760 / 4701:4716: 0.1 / 0.9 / -0.16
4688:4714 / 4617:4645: -0.3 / 0.4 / -0.30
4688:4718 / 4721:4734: -0.9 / 0.0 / -0.45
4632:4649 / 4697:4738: -0.7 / 0.6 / 0.06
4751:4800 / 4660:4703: -1.7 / -0.1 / -0.32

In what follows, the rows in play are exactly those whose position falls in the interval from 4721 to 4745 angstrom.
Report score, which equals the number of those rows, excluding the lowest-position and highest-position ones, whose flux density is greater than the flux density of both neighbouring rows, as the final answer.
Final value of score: 2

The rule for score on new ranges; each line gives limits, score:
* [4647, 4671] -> 2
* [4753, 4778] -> 3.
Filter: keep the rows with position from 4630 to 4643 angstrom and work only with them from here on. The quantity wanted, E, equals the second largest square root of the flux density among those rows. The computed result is 2.82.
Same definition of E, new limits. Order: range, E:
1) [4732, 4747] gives 2.95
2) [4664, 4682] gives 2.91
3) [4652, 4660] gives 2.97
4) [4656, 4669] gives 2.87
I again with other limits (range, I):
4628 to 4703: 7.8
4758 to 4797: 8.5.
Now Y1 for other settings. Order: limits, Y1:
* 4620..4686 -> 31.3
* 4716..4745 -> 30.7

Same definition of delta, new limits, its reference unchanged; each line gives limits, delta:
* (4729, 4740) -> 4730.44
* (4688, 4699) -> 4691.39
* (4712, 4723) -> 4715.21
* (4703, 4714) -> 4706.54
